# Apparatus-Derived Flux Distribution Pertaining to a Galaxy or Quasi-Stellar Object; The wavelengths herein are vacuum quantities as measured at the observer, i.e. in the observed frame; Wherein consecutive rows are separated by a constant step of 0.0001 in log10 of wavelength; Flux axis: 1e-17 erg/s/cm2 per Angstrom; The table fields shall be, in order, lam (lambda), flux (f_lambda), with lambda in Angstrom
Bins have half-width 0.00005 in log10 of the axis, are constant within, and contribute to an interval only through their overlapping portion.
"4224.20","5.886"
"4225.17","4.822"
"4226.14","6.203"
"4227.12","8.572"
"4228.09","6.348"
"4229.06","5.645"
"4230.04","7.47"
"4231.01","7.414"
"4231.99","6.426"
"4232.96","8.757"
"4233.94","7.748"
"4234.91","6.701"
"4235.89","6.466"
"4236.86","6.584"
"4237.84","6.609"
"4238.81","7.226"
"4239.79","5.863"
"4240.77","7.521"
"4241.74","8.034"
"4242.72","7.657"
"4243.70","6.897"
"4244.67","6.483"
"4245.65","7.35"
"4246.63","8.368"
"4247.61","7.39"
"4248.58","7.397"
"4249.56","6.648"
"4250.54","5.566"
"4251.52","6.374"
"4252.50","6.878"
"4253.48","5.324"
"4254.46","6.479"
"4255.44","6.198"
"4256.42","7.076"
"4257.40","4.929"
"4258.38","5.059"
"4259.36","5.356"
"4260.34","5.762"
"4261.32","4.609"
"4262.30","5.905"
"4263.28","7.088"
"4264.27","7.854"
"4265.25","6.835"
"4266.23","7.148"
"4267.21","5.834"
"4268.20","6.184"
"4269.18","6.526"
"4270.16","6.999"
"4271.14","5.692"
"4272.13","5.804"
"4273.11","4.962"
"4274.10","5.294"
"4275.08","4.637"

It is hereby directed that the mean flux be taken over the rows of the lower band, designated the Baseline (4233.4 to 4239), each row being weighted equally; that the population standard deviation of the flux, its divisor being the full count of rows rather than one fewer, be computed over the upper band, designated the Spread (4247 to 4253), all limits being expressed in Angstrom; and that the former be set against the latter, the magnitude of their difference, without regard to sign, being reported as 6.3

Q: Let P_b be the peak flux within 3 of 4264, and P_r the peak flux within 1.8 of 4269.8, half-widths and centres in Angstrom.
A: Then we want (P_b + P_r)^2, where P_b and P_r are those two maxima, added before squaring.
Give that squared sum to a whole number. 221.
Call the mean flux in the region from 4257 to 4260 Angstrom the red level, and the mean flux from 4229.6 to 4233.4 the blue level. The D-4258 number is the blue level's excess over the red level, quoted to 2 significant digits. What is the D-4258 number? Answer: 2.4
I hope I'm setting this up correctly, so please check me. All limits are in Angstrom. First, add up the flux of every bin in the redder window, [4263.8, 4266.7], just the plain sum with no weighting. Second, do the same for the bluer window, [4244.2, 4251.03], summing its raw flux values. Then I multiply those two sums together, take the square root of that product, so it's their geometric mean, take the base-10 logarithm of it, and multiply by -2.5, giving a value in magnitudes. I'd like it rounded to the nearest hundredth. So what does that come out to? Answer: -3.79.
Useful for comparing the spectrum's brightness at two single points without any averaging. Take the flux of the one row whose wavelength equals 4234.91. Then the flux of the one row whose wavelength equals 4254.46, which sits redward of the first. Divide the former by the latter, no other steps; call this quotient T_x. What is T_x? 1.03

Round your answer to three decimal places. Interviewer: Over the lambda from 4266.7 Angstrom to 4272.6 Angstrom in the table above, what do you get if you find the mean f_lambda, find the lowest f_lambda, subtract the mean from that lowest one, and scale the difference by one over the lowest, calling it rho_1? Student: -0.085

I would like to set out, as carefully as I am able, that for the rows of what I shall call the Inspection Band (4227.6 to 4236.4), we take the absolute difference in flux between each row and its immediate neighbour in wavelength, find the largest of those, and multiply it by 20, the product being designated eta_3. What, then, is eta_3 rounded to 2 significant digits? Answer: 47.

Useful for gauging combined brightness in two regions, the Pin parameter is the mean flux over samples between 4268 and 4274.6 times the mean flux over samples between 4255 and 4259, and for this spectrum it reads 34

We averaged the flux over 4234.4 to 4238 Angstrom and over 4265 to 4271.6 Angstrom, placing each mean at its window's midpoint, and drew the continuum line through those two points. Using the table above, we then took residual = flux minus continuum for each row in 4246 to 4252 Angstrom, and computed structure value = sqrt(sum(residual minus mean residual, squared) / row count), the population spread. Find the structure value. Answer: 0.88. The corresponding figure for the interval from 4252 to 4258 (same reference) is 0.78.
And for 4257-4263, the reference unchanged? 0.46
